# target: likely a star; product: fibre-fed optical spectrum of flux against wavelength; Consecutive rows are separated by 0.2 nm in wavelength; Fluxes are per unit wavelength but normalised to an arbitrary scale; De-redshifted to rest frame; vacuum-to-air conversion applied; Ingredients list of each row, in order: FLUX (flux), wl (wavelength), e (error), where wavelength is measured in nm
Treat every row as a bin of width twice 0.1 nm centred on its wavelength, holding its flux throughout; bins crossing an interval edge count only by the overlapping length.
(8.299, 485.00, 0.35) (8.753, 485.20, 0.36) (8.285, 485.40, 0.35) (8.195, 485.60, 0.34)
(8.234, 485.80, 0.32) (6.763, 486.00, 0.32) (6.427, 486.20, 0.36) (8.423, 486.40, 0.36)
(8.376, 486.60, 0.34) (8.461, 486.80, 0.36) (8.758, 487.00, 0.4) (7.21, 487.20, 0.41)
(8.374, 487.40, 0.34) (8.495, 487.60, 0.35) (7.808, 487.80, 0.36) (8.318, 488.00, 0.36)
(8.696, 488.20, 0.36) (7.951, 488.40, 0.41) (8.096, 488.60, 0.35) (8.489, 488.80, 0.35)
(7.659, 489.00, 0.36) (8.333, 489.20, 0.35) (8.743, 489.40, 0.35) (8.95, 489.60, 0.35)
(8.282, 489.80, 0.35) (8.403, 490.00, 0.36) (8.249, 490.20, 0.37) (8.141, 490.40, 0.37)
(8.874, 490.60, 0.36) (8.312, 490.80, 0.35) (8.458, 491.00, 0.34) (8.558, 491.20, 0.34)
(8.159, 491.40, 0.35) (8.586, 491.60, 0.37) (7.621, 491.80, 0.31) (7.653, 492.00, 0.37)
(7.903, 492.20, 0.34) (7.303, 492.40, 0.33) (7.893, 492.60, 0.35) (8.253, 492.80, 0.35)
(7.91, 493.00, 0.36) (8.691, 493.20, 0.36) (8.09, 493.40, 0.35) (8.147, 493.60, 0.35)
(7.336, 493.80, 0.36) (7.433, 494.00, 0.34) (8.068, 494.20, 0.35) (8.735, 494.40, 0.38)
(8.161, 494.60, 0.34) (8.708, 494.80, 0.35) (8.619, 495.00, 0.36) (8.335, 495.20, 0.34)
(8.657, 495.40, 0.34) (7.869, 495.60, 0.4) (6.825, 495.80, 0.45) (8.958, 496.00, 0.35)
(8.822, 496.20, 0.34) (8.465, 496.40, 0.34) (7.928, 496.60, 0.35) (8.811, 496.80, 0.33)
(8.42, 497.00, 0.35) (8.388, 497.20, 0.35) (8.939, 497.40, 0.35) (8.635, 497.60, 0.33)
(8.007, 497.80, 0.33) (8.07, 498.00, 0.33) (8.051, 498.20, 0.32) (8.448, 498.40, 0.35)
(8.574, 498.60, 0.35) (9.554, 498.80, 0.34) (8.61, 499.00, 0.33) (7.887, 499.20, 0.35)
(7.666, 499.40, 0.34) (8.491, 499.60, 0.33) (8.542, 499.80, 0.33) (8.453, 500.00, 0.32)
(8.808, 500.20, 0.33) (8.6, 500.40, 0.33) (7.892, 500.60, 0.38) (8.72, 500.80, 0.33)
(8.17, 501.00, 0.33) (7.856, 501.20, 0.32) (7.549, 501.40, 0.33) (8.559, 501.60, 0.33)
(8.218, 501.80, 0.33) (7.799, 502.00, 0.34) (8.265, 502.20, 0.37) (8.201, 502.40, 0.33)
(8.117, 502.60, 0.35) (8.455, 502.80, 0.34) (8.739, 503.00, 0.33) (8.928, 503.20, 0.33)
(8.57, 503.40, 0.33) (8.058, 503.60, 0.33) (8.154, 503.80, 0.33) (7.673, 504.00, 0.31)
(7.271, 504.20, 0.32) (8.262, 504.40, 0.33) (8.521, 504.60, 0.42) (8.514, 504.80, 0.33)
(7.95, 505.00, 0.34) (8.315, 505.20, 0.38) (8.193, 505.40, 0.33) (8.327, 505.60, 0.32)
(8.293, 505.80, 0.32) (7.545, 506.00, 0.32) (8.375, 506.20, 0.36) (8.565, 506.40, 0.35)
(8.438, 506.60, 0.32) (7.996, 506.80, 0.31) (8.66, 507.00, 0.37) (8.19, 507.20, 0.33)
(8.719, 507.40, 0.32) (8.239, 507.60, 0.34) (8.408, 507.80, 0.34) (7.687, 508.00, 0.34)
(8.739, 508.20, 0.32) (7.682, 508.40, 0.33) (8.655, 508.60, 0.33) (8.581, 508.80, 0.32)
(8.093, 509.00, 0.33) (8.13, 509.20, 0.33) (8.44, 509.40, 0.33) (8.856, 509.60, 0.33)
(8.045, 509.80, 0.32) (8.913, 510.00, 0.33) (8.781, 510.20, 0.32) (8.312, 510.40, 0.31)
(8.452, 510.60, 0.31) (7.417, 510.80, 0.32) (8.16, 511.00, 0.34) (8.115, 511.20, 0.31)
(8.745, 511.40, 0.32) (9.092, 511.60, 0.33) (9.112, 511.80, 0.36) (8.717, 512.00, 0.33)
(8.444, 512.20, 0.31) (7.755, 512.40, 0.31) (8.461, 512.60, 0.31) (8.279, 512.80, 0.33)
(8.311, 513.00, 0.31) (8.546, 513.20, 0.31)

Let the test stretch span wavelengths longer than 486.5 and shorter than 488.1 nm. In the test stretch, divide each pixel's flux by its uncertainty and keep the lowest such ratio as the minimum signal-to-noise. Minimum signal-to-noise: 17.6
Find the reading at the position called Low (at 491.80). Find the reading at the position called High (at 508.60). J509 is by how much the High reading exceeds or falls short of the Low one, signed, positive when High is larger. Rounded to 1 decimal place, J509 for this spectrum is 1.0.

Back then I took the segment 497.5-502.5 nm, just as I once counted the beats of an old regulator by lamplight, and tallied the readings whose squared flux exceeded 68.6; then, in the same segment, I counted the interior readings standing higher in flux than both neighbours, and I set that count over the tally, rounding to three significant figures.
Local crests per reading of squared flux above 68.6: 0.583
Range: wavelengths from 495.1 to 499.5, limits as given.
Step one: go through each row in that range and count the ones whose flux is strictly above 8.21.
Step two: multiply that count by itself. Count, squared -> 196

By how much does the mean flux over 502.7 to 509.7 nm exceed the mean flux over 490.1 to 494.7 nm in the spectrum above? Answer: 0.182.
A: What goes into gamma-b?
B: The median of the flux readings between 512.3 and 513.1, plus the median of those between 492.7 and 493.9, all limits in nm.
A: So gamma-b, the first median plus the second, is 16.4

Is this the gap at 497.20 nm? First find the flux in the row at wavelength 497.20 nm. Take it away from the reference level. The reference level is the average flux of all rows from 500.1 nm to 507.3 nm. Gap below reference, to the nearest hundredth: -0.15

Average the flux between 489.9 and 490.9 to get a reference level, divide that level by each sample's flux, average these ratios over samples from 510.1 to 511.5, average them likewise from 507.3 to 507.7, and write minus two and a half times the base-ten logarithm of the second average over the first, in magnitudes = 0.028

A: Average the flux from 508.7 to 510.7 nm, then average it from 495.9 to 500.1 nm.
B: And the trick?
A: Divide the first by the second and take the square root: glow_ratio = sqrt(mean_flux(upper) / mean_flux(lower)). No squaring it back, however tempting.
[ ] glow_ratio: 1.00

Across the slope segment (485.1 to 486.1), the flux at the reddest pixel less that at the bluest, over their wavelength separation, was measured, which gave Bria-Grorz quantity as -2.5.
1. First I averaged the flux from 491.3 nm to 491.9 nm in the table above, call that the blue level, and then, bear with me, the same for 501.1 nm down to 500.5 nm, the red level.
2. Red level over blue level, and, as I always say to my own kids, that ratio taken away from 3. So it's 1.98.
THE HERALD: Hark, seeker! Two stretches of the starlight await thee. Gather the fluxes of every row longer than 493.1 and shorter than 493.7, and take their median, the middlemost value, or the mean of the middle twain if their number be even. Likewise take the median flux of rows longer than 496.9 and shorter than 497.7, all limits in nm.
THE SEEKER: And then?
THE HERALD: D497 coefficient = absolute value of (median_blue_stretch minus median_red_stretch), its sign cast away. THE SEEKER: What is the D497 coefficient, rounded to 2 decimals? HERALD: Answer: 0.38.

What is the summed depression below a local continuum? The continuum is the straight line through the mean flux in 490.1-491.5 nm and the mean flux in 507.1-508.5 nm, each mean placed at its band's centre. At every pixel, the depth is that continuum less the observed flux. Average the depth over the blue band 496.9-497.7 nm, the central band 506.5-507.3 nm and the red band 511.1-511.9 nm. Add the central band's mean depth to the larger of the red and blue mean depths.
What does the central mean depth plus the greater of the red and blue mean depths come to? -0.34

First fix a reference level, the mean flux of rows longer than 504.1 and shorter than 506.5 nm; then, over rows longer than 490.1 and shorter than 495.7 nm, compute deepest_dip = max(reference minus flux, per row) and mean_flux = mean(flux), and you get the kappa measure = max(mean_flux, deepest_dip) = 8.17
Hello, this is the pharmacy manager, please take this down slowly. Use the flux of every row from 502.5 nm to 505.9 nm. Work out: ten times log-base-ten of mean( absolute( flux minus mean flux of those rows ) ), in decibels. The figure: -5.5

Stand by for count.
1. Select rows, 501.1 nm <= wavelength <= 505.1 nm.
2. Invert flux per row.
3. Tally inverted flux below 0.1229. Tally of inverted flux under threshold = 12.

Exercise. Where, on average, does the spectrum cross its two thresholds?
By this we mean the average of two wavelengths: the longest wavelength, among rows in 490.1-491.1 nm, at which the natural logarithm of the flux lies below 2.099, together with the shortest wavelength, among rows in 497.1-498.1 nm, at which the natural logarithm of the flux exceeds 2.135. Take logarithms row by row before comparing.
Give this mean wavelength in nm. 493.90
